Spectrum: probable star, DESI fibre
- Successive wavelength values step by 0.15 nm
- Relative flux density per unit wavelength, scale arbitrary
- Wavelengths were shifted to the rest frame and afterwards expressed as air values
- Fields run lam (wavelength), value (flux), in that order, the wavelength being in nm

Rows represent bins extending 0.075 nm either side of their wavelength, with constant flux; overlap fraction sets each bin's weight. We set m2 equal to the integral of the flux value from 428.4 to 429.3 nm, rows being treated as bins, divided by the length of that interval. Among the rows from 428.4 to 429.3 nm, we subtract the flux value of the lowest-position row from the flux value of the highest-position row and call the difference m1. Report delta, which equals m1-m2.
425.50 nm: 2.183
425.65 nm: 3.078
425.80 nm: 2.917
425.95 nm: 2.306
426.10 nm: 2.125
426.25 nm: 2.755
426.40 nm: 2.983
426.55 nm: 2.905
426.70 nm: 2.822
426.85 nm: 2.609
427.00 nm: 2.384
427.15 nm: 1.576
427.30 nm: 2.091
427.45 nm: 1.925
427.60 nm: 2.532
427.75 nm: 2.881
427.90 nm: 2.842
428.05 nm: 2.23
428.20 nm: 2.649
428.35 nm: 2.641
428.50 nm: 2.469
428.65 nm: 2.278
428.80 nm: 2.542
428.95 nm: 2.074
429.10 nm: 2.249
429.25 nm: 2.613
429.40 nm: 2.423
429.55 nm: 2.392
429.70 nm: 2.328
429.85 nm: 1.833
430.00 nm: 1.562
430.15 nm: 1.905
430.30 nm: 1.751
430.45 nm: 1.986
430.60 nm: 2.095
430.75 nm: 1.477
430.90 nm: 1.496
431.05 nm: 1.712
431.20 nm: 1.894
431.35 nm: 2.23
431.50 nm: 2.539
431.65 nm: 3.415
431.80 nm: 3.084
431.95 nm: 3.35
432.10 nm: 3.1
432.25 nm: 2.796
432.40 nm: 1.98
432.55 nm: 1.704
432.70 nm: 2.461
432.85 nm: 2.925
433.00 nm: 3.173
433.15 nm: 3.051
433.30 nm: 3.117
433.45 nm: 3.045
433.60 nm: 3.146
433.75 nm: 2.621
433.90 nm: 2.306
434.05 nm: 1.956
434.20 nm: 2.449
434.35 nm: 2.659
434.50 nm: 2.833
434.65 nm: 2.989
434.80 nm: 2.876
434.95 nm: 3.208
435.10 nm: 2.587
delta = -2.2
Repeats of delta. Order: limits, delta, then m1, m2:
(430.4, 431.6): -1.4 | 0.6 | 1.96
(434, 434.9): -1.7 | 0.9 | 2.66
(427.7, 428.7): -3.2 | -0.6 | 2.57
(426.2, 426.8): -2.8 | 0.1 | 2.86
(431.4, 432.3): -2.8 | 0.3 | 3.03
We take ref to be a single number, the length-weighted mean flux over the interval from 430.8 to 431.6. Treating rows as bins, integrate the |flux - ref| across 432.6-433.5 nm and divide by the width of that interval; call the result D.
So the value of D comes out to 0.9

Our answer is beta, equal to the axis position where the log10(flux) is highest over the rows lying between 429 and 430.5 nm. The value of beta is 429.25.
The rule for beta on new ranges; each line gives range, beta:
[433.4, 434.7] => 433.60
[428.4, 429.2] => 428.80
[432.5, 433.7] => 433.00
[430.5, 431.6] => 431.50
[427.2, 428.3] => 427.75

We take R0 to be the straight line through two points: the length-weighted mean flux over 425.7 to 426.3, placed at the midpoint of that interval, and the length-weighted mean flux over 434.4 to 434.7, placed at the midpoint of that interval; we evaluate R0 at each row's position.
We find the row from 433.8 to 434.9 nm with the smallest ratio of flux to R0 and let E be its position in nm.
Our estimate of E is 434.05 nm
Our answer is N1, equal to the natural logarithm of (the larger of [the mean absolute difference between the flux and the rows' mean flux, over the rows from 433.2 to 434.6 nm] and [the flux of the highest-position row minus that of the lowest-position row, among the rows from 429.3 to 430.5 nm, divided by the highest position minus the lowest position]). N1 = -1.16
